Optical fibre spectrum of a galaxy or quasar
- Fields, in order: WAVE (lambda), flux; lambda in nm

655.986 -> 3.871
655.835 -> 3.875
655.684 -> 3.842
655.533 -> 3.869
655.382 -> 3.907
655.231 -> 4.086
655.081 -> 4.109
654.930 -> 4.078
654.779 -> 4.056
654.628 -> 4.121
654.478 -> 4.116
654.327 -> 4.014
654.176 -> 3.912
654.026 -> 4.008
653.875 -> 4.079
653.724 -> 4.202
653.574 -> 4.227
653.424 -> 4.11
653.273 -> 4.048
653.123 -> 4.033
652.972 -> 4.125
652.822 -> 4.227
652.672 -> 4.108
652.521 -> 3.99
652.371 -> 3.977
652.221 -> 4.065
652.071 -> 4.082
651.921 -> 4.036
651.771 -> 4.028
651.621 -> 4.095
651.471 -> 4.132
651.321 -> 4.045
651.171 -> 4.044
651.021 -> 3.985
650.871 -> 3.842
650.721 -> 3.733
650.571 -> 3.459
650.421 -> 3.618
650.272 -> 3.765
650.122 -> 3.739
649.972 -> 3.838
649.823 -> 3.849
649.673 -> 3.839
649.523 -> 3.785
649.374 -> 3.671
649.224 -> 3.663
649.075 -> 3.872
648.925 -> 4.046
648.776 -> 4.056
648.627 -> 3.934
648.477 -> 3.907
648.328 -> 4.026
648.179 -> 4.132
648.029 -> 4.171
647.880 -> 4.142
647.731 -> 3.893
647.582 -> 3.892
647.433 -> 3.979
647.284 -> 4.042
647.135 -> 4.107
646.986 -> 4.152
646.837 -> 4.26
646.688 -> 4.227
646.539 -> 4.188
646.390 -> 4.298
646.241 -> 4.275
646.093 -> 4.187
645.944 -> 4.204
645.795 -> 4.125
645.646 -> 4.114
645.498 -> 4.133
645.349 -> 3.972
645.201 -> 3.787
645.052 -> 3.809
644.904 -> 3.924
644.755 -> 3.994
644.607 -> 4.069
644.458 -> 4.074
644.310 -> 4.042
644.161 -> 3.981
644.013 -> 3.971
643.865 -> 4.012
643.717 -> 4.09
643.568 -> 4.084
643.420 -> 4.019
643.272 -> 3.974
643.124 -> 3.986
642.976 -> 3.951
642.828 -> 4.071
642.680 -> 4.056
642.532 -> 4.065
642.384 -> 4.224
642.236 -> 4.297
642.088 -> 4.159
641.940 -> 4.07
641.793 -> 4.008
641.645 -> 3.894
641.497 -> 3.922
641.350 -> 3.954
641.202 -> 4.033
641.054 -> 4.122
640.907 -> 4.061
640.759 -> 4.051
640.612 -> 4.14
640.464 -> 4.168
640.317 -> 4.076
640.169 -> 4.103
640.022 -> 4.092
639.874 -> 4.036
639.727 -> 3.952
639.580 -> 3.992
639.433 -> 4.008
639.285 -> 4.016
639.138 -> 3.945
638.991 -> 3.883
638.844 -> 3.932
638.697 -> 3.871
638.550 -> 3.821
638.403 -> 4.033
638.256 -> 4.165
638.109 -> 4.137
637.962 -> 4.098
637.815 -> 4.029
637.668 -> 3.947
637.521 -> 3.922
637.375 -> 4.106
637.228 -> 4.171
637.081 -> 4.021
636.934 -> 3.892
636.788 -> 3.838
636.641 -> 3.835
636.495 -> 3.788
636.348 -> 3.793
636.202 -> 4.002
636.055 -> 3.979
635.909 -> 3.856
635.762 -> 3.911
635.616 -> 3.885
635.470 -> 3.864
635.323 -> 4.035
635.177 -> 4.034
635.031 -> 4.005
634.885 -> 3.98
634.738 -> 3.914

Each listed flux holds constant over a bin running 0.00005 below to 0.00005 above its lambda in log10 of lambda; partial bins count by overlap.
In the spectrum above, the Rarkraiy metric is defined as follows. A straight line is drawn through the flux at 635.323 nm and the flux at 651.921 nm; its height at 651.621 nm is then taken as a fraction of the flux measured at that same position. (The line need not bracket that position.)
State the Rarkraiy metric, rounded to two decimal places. 0.99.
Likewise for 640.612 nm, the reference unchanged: 0.97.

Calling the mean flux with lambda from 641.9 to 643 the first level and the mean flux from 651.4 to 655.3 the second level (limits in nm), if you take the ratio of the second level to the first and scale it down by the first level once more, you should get 0.241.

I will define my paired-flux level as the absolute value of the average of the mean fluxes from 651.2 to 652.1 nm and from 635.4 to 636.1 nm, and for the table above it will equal 3.98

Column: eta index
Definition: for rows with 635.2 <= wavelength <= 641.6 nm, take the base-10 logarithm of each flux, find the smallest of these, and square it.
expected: 0.335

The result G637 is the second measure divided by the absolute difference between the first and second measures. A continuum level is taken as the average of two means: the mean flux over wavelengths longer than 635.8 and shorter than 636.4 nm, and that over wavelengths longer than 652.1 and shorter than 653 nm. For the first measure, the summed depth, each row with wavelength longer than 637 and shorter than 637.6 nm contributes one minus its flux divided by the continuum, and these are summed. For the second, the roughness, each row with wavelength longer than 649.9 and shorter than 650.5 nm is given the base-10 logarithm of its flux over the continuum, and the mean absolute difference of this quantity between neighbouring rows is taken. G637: 0.15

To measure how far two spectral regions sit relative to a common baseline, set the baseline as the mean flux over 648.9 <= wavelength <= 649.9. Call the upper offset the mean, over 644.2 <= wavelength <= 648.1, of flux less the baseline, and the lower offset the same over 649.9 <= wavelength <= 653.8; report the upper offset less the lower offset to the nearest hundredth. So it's 0.10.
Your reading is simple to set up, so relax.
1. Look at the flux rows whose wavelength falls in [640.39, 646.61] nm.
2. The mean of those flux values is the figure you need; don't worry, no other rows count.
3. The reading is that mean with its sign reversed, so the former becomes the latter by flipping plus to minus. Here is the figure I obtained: -4.06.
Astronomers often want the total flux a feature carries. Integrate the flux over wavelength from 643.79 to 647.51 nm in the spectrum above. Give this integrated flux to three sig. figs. 15.2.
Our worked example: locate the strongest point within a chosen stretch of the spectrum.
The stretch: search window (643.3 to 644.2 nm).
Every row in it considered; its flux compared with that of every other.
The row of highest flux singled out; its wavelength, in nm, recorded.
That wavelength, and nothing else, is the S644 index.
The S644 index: 643.717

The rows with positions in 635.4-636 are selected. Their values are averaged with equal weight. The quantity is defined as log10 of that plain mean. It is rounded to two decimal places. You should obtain 0.59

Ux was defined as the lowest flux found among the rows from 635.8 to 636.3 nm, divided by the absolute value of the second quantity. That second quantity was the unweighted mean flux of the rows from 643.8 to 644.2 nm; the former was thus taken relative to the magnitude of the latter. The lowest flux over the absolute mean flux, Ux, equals 0.97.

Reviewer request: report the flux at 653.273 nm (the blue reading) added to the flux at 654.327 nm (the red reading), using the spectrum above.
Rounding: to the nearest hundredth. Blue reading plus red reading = 8.06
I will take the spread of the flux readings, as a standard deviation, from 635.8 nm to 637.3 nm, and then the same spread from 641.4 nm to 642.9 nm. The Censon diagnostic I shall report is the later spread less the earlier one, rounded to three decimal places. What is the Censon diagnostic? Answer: 0.002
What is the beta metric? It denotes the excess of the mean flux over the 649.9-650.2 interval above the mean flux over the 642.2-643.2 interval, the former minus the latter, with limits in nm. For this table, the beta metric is -0.30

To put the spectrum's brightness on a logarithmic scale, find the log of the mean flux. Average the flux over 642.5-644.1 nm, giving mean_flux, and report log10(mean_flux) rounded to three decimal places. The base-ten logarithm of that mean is 0.605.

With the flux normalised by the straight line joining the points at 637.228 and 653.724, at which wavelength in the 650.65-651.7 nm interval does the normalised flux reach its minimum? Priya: 650.721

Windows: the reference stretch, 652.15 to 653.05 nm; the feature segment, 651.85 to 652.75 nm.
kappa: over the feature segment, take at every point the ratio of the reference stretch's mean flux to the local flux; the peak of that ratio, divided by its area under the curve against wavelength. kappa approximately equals 1.13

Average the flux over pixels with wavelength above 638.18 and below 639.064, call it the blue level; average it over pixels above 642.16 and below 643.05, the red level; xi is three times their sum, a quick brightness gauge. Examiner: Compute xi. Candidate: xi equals 24.2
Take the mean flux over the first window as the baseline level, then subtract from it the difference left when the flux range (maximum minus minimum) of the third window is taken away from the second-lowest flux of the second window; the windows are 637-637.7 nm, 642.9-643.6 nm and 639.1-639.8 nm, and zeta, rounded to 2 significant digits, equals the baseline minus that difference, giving 0.13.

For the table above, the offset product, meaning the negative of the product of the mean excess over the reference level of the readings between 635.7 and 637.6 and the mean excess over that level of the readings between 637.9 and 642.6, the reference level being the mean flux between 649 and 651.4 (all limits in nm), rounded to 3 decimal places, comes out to -0.033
